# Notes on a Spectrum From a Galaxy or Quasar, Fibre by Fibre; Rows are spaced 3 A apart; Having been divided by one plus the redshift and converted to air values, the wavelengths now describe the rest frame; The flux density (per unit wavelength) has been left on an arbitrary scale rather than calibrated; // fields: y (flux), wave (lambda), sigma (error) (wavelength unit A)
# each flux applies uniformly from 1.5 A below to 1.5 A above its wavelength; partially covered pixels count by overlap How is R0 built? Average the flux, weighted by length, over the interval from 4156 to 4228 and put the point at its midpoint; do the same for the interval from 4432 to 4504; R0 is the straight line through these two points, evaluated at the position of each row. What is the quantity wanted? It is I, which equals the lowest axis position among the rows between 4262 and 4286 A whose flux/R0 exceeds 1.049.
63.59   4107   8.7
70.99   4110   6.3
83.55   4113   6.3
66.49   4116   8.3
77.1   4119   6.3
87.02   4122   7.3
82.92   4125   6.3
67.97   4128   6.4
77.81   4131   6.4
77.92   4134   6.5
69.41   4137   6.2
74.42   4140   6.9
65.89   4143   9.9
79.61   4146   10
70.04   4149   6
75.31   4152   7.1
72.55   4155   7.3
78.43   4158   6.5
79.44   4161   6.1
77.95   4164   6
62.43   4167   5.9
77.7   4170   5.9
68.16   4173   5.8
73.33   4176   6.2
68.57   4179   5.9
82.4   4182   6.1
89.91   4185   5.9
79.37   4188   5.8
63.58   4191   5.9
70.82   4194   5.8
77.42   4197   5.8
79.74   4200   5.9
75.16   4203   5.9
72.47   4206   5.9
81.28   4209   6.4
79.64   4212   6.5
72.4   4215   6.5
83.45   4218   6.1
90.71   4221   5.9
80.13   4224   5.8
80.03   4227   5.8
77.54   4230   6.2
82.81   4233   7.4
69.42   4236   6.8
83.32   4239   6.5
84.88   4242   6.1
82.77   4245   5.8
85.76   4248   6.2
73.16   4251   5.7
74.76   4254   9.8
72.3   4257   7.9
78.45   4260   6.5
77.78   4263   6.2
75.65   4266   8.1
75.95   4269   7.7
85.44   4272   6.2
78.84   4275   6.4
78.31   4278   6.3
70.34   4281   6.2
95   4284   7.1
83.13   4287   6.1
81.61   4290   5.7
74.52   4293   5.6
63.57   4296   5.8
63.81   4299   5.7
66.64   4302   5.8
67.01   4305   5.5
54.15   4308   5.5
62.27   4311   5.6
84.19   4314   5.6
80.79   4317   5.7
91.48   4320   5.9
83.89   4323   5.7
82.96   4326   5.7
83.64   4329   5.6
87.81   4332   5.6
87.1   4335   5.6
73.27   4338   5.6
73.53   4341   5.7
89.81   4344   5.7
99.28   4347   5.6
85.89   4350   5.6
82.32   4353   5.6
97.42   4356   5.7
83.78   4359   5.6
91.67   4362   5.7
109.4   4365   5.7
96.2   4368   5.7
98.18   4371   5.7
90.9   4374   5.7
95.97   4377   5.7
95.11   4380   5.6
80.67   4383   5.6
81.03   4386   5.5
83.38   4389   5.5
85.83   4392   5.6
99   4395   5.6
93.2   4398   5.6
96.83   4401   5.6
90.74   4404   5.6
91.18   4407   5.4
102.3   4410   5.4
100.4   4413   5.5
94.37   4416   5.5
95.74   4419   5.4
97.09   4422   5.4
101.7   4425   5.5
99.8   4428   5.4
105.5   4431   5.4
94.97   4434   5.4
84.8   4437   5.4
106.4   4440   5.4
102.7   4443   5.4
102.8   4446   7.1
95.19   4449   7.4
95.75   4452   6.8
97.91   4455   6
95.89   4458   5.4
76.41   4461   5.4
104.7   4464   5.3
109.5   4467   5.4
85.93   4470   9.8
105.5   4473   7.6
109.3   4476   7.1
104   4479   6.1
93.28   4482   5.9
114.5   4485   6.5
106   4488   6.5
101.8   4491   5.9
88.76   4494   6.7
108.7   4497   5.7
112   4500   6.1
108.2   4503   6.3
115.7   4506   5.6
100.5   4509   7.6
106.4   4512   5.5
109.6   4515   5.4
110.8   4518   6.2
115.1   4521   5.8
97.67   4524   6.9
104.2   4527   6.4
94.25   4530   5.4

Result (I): 4284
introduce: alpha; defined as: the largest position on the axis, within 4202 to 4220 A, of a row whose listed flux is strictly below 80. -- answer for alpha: 4215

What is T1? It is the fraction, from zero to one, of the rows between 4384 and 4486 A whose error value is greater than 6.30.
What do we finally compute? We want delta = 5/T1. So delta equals 24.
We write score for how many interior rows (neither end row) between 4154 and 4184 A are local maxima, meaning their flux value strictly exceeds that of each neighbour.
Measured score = 3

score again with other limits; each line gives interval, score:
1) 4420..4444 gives 3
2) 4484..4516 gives 2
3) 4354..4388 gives 3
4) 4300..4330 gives 3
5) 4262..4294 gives 2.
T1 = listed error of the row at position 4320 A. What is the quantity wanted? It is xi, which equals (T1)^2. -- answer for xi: 34.8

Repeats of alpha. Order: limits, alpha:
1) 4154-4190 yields 4188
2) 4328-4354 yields 4341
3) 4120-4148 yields 4146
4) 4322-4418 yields 4341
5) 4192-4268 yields 4266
